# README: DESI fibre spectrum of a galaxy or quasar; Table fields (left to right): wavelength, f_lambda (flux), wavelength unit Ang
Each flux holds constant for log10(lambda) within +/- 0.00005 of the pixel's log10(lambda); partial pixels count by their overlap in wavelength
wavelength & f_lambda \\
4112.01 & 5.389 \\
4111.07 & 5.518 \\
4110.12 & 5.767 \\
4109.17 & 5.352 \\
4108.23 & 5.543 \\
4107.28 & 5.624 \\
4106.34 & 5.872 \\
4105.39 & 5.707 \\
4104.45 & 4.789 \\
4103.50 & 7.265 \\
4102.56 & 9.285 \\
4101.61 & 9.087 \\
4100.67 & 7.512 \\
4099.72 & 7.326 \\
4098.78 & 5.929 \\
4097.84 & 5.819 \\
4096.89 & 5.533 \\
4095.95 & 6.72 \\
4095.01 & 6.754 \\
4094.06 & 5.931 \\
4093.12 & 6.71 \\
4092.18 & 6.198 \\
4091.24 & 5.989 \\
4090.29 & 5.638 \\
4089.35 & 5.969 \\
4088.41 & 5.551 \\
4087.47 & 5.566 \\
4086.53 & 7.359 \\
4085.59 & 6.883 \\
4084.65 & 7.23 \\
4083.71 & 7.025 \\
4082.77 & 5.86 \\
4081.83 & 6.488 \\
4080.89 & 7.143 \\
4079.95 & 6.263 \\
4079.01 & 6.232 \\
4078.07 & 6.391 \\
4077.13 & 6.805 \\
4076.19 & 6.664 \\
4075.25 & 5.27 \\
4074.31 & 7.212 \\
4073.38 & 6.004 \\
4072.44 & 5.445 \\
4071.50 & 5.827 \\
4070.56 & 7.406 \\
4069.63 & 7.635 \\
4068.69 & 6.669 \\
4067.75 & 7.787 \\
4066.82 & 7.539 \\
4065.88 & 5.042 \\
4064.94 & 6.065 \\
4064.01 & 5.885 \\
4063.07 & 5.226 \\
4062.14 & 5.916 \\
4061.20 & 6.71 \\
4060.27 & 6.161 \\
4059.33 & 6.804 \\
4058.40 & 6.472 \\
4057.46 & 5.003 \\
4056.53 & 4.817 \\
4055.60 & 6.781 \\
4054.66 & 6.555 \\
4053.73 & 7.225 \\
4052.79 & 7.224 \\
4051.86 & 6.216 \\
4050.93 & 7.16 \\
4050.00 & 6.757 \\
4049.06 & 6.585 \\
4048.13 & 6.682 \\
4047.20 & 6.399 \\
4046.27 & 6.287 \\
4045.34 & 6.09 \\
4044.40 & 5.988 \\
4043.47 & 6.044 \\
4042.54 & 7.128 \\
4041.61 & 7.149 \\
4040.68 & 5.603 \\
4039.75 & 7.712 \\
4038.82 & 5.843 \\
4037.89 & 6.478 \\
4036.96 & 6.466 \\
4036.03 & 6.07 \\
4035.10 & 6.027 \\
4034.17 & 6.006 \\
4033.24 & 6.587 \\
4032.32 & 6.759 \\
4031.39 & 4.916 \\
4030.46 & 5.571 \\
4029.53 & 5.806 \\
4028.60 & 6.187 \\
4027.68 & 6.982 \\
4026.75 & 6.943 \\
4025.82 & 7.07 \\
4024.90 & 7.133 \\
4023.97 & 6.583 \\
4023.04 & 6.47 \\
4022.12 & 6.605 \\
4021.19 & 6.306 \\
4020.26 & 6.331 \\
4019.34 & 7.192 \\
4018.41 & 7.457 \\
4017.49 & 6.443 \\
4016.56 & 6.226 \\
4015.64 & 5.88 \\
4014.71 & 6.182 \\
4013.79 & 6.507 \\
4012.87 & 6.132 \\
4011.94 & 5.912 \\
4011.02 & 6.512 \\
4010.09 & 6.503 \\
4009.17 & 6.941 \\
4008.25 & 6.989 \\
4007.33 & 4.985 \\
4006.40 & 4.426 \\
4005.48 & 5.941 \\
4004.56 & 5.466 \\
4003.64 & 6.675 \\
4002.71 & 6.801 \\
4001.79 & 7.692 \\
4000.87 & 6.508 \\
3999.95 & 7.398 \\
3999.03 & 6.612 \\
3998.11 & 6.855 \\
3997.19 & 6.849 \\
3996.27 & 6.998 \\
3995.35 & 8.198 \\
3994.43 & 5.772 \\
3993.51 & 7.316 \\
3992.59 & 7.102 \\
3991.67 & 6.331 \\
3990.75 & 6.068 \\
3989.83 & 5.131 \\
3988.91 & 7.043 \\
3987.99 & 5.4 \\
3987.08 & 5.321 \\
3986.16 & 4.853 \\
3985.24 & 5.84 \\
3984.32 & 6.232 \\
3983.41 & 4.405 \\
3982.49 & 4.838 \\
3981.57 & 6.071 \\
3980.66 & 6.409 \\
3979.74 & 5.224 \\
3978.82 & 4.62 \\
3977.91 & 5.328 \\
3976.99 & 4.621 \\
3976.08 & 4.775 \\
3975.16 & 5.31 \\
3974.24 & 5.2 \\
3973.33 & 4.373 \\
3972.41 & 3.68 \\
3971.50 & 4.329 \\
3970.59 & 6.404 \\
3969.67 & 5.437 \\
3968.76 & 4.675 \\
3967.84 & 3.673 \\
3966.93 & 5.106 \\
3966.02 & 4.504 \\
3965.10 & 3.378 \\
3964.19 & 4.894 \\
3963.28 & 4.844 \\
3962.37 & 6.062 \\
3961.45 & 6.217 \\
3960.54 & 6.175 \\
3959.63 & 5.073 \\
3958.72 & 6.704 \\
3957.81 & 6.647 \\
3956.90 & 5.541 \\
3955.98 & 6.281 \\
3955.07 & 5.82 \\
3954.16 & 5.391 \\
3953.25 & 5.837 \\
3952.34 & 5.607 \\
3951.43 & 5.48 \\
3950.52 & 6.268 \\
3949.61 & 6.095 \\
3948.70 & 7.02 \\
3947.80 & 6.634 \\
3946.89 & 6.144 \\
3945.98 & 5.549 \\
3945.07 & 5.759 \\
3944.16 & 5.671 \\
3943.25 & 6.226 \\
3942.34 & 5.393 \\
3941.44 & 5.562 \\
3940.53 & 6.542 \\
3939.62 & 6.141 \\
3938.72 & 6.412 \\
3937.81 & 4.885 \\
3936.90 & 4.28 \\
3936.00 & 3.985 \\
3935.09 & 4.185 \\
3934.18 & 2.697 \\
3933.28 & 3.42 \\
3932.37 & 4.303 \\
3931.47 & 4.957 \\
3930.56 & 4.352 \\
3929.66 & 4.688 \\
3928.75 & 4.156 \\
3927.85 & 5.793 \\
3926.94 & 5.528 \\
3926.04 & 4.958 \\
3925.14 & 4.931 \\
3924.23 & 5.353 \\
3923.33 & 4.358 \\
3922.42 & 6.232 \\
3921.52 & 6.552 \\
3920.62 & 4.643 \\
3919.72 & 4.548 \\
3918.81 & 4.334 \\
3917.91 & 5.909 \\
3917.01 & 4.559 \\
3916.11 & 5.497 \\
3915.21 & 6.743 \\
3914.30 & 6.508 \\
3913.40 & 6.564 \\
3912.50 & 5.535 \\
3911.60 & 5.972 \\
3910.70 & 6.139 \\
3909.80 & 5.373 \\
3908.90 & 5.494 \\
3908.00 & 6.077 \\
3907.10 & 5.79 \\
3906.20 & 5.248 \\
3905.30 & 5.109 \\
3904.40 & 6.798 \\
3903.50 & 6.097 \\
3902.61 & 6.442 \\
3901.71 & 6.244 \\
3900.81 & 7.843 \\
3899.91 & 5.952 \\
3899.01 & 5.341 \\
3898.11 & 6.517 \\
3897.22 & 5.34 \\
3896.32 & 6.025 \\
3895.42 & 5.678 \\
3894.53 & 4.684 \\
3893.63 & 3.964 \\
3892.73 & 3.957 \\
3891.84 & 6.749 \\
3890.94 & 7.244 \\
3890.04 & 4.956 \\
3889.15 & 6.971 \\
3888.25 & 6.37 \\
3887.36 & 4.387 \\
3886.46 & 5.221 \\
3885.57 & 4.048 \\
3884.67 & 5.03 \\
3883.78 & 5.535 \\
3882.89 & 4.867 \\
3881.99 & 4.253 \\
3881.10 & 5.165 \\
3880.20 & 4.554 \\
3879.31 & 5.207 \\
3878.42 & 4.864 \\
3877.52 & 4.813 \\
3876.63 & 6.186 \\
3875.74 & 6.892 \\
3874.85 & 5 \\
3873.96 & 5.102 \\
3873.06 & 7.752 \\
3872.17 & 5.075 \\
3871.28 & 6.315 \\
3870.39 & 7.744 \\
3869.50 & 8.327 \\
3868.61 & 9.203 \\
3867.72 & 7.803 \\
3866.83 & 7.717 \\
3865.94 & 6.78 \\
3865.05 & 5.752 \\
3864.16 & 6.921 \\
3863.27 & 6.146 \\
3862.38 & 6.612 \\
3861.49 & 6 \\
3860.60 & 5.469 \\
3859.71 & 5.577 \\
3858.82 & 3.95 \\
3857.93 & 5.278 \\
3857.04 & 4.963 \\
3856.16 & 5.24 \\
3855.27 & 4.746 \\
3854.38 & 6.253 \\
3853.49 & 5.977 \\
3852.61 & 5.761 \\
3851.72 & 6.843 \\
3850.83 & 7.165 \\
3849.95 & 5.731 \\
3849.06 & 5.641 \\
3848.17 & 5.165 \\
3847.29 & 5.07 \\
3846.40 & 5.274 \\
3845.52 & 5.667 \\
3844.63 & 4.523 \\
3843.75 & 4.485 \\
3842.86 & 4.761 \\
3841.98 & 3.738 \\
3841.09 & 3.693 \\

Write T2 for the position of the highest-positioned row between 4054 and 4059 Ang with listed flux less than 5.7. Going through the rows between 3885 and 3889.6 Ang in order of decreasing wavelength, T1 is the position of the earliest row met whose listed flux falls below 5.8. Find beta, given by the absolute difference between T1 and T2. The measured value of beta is 170.1 Ang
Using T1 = 3887.36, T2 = 4057.46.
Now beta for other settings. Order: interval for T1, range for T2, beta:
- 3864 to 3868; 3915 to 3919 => 53.8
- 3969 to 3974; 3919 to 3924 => 50.0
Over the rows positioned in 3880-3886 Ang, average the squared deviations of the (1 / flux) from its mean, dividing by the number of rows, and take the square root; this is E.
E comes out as 0.022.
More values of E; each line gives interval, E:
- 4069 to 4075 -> 0.020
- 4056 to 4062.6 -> 0.023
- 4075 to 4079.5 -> 0.015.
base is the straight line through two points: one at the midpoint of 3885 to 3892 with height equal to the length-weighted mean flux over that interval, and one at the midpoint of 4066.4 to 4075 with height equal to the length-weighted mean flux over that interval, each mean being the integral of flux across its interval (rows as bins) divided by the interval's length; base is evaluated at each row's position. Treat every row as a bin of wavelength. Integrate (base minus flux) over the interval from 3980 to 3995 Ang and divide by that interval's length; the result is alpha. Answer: 0.4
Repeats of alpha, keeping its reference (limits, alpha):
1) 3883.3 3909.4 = 0.0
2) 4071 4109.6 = 0.5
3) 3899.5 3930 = 0.2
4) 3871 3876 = -0.4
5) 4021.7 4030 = -0.1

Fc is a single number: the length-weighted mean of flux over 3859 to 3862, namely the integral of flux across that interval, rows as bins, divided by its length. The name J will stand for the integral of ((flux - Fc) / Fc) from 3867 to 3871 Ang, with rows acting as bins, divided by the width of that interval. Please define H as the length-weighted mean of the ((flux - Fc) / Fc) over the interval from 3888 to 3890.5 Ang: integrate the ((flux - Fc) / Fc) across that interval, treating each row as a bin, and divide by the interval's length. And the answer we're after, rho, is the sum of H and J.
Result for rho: 0.6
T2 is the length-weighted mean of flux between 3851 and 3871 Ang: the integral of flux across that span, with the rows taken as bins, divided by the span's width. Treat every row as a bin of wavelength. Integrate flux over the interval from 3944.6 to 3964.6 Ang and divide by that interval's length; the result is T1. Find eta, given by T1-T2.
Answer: -0.4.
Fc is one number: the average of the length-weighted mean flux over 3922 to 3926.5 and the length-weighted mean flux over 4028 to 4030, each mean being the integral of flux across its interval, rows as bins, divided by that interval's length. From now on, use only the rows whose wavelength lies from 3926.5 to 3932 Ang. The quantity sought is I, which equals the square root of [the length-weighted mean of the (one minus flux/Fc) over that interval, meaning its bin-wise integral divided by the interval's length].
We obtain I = 0.36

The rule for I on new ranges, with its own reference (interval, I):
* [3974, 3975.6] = 0.25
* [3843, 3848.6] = 0.33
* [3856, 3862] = 0.26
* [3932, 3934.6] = 0.62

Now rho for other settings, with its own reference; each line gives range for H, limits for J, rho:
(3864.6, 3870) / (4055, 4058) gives 0.4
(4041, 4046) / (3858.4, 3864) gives 0.2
